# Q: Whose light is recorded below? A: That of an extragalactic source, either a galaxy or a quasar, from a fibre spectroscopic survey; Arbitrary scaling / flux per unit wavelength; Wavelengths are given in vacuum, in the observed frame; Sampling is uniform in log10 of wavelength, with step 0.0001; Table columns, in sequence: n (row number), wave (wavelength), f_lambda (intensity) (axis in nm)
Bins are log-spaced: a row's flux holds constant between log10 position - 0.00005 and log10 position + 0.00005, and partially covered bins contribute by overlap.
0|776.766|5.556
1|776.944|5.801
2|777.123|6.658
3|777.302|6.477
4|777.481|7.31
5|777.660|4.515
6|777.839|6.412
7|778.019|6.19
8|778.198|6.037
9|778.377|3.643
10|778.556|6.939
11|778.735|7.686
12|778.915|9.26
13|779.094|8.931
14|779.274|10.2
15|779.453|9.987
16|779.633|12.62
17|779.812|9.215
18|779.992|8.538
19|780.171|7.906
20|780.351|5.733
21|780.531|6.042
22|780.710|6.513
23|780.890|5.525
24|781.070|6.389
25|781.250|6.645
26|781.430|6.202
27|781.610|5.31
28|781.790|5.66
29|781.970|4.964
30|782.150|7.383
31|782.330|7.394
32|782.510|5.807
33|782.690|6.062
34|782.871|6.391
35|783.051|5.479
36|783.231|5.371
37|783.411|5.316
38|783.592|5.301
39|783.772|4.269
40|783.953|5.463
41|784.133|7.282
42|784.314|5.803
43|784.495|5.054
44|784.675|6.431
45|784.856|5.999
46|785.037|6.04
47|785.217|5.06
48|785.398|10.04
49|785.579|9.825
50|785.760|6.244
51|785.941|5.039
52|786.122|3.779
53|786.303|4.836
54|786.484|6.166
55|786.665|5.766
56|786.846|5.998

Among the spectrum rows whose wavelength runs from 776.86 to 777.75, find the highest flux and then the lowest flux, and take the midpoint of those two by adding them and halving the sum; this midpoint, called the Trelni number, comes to 5.91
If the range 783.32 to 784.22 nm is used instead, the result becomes 5.78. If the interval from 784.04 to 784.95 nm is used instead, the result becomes 6.17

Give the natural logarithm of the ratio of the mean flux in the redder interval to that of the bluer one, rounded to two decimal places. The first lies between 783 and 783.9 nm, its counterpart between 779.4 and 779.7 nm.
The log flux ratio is -0.79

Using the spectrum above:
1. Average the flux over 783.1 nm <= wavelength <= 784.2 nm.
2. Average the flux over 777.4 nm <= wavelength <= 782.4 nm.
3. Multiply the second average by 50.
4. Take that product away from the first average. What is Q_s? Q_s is -350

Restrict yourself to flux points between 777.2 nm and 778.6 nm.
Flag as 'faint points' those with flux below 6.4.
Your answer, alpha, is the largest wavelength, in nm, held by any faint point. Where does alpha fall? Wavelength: 778.377 nm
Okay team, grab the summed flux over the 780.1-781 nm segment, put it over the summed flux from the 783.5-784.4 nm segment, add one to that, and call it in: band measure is 2.13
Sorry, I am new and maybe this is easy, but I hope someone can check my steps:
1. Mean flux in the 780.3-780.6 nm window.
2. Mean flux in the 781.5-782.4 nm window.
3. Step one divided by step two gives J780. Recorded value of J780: 0.96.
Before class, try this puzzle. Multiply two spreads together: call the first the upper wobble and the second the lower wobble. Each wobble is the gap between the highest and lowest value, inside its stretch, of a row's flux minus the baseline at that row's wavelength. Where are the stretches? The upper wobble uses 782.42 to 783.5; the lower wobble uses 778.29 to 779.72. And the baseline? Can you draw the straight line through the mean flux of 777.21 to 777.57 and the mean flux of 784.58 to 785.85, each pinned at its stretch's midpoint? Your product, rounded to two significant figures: 9.7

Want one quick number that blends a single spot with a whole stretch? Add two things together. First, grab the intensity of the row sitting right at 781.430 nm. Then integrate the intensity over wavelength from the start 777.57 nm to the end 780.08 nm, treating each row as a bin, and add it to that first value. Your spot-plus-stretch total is 26.0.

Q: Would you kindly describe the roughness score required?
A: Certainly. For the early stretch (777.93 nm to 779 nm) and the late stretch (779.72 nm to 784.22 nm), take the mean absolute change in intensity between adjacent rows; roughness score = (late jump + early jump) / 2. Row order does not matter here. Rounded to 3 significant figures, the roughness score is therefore 1.20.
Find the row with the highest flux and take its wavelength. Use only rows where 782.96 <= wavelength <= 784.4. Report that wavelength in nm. 784.133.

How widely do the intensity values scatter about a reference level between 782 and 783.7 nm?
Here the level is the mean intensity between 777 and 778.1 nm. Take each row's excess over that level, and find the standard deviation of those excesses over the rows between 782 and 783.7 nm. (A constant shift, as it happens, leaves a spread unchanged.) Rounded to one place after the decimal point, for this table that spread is 0.8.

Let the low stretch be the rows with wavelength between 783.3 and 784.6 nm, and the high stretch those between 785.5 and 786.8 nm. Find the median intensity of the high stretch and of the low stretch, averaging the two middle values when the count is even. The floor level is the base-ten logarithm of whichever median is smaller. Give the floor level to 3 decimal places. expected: 0.726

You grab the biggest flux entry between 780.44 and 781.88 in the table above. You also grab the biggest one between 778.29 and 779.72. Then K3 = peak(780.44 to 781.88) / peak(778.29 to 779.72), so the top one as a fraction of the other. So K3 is 0.53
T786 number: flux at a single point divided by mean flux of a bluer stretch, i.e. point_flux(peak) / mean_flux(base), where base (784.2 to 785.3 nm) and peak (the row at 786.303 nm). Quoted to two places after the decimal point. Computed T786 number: 0.84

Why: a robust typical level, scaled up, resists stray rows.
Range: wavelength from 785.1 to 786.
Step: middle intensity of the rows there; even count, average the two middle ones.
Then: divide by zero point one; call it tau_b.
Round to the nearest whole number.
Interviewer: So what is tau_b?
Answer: 62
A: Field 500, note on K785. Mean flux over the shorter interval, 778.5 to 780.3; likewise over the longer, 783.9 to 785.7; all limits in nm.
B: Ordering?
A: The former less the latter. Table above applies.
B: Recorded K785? 2.4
